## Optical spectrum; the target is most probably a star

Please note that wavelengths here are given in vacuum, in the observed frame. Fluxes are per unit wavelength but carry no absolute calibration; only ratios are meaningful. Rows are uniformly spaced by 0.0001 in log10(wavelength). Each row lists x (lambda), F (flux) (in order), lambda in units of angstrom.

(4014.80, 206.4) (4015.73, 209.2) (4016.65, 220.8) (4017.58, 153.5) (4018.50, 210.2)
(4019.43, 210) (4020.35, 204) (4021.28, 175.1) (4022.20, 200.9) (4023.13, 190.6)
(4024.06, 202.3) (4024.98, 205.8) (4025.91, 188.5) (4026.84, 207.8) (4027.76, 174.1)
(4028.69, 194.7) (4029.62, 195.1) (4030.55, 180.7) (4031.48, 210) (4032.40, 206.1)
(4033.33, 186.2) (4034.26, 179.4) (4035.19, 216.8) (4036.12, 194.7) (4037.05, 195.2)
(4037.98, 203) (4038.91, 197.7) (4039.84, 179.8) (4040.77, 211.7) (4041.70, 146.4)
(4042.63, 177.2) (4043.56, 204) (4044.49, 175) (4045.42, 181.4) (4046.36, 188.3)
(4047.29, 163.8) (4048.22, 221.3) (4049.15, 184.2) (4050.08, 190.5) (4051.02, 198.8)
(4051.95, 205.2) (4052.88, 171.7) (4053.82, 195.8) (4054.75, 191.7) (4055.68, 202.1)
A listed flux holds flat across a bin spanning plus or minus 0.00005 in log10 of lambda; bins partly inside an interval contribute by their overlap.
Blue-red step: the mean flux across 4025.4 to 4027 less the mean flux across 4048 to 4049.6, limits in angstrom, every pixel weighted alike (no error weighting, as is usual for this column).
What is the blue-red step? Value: -5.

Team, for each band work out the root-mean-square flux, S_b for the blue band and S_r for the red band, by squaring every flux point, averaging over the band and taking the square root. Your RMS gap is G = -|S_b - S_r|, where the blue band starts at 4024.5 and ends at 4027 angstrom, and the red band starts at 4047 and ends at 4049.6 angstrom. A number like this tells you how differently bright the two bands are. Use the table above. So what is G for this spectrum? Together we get -10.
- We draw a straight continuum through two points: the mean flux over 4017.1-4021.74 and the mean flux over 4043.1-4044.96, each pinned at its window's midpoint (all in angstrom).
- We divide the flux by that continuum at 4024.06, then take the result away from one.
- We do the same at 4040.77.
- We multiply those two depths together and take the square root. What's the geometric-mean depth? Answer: 0.085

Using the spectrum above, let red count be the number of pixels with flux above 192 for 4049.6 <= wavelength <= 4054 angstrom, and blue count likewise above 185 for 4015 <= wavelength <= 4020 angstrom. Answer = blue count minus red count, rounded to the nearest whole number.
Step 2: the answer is 1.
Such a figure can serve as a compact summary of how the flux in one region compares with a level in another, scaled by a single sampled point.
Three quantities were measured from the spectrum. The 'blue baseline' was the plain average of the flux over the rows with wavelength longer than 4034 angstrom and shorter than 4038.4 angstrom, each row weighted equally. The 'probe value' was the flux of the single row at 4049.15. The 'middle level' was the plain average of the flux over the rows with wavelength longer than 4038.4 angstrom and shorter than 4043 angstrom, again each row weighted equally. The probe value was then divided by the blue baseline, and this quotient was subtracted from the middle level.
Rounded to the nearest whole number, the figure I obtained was 182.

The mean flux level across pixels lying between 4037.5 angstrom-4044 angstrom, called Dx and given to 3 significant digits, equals 189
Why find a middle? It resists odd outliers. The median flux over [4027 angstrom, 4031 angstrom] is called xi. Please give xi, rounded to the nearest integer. 188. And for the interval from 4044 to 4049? 181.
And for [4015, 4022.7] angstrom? 207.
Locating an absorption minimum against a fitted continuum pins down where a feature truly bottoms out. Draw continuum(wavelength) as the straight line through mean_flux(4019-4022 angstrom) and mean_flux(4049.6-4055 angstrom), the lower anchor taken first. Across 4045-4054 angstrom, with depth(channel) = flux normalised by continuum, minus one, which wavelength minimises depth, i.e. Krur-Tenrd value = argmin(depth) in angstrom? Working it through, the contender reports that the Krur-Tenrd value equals 4047.29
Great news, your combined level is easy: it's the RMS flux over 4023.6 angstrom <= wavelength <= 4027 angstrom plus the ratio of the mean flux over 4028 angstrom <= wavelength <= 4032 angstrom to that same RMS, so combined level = 202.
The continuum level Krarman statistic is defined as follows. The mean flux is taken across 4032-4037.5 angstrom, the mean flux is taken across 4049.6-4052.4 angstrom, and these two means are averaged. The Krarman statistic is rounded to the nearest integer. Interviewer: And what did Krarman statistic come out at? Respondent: 197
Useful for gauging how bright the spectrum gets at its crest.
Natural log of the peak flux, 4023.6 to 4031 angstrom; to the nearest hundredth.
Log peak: 5.34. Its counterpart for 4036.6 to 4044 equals 5.36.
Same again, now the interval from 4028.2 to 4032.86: 5.35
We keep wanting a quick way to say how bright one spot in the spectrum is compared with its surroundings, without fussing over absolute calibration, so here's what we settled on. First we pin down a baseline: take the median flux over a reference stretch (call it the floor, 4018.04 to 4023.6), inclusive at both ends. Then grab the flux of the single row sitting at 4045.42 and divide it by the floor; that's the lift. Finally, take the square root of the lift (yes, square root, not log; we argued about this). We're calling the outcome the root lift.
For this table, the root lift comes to 0.95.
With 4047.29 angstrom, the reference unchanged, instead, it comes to 0.90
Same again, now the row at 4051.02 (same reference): 0.99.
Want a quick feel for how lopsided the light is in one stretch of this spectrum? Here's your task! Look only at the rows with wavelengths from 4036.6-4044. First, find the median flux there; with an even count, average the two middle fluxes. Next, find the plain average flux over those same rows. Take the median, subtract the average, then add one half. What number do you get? 8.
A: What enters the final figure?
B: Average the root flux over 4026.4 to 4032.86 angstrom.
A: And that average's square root 3.74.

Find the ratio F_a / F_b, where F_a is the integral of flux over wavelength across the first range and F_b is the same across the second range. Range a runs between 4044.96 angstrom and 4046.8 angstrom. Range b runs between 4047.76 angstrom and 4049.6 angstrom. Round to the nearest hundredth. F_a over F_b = 0.91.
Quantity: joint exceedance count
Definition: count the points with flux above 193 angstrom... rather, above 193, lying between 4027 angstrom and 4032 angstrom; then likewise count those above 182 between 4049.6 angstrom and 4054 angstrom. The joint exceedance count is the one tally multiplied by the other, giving 12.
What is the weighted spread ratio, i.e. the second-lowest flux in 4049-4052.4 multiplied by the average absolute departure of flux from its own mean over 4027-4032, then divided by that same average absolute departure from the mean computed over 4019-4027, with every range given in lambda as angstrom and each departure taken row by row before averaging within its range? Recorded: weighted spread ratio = 227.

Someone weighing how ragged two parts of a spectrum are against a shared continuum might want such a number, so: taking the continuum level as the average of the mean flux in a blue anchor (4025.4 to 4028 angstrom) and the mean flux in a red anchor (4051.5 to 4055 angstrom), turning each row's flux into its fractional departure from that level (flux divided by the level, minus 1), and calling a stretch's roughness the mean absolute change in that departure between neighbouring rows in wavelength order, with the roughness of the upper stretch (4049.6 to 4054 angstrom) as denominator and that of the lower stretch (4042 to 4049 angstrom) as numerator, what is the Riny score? 1.39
